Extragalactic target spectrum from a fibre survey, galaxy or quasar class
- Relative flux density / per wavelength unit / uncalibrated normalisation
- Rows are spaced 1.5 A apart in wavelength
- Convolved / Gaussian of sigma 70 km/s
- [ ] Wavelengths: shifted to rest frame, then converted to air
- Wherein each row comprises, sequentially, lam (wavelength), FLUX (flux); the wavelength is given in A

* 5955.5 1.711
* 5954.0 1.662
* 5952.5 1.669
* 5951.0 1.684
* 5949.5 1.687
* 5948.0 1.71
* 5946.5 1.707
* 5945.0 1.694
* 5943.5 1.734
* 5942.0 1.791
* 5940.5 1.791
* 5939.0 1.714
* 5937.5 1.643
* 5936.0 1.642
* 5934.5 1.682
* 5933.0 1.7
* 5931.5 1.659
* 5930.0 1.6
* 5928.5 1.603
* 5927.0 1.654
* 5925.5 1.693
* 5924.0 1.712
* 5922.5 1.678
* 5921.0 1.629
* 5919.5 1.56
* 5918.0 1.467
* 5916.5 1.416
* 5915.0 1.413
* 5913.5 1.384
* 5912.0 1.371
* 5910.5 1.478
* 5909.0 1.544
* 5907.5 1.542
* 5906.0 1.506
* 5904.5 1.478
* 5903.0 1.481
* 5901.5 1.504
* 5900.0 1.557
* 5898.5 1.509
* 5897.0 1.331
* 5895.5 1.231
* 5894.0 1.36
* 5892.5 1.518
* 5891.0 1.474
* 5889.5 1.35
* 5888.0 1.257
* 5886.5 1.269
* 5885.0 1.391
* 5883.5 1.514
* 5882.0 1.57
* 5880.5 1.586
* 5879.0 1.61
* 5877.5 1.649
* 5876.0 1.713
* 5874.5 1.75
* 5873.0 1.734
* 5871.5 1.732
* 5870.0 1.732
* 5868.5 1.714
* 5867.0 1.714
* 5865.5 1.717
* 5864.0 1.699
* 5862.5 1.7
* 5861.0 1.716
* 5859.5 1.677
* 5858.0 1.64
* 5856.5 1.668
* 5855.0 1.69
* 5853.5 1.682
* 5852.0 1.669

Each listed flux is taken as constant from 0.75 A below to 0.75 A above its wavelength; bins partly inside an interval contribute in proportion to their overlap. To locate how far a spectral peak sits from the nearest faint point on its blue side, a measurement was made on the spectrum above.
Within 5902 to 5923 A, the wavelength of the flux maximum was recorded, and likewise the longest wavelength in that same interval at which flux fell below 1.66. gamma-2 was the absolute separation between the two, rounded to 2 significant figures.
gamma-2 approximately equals 1.5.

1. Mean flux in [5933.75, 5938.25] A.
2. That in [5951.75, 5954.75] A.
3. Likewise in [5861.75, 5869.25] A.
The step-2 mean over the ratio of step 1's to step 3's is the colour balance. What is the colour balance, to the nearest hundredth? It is 1.72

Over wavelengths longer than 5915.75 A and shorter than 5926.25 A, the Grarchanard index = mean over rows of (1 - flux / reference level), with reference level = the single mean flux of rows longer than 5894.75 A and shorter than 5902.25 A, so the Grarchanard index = -0.12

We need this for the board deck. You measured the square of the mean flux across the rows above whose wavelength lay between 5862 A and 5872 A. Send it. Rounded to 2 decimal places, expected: 2.94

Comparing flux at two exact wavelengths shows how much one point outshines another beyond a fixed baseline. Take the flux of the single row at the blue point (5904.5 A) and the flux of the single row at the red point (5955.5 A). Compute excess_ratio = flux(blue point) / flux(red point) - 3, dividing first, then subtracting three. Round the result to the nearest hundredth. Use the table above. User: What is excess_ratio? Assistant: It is -2.14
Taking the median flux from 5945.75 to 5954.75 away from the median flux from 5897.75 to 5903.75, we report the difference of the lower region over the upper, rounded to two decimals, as -0.18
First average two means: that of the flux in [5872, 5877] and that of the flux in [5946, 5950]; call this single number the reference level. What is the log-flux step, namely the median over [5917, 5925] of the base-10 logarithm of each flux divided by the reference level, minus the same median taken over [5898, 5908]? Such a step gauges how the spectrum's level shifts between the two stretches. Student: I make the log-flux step 0.034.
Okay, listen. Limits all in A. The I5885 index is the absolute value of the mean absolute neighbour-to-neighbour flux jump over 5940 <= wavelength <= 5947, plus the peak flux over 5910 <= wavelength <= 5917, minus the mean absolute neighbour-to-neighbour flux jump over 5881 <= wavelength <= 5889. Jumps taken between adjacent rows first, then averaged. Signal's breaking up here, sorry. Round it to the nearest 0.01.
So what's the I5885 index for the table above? 1.43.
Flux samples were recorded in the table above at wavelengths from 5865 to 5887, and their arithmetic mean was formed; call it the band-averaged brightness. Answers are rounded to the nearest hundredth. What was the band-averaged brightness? 1.63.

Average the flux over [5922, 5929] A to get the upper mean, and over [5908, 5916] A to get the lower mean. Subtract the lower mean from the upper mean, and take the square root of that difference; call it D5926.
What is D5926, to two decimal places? 0.48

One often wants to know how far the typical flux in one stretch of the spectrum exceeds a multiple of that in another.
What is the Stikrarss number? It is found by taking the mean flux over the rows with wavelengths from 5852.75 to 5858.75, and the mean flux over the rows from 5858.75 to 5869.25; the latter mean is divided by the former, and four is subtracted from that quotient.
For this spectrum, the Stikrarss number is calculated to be -2.98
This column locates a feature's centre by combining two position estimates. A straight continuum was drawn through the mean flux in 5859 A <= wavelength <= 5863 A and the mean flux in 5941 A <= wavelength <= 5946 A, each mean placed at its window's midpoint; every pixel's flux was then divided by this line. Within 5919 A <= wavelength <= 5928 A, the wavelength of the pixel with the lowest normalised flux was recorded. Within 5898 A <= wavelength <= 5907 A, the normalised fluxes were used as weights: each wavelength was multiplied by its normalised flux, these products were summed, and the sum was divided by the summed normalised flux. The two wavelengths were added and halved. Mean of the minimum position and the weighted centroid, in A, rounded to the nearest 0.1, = 5910.9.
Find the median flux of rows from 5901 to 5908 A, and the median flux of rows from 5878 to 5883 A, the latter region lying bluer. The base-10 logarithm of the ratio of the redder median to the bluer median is -0.023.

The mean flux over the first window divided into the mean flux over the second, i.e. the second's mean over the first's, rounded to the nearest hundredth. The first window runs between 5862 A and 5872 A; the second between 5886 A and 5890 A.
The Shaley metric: 0.75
